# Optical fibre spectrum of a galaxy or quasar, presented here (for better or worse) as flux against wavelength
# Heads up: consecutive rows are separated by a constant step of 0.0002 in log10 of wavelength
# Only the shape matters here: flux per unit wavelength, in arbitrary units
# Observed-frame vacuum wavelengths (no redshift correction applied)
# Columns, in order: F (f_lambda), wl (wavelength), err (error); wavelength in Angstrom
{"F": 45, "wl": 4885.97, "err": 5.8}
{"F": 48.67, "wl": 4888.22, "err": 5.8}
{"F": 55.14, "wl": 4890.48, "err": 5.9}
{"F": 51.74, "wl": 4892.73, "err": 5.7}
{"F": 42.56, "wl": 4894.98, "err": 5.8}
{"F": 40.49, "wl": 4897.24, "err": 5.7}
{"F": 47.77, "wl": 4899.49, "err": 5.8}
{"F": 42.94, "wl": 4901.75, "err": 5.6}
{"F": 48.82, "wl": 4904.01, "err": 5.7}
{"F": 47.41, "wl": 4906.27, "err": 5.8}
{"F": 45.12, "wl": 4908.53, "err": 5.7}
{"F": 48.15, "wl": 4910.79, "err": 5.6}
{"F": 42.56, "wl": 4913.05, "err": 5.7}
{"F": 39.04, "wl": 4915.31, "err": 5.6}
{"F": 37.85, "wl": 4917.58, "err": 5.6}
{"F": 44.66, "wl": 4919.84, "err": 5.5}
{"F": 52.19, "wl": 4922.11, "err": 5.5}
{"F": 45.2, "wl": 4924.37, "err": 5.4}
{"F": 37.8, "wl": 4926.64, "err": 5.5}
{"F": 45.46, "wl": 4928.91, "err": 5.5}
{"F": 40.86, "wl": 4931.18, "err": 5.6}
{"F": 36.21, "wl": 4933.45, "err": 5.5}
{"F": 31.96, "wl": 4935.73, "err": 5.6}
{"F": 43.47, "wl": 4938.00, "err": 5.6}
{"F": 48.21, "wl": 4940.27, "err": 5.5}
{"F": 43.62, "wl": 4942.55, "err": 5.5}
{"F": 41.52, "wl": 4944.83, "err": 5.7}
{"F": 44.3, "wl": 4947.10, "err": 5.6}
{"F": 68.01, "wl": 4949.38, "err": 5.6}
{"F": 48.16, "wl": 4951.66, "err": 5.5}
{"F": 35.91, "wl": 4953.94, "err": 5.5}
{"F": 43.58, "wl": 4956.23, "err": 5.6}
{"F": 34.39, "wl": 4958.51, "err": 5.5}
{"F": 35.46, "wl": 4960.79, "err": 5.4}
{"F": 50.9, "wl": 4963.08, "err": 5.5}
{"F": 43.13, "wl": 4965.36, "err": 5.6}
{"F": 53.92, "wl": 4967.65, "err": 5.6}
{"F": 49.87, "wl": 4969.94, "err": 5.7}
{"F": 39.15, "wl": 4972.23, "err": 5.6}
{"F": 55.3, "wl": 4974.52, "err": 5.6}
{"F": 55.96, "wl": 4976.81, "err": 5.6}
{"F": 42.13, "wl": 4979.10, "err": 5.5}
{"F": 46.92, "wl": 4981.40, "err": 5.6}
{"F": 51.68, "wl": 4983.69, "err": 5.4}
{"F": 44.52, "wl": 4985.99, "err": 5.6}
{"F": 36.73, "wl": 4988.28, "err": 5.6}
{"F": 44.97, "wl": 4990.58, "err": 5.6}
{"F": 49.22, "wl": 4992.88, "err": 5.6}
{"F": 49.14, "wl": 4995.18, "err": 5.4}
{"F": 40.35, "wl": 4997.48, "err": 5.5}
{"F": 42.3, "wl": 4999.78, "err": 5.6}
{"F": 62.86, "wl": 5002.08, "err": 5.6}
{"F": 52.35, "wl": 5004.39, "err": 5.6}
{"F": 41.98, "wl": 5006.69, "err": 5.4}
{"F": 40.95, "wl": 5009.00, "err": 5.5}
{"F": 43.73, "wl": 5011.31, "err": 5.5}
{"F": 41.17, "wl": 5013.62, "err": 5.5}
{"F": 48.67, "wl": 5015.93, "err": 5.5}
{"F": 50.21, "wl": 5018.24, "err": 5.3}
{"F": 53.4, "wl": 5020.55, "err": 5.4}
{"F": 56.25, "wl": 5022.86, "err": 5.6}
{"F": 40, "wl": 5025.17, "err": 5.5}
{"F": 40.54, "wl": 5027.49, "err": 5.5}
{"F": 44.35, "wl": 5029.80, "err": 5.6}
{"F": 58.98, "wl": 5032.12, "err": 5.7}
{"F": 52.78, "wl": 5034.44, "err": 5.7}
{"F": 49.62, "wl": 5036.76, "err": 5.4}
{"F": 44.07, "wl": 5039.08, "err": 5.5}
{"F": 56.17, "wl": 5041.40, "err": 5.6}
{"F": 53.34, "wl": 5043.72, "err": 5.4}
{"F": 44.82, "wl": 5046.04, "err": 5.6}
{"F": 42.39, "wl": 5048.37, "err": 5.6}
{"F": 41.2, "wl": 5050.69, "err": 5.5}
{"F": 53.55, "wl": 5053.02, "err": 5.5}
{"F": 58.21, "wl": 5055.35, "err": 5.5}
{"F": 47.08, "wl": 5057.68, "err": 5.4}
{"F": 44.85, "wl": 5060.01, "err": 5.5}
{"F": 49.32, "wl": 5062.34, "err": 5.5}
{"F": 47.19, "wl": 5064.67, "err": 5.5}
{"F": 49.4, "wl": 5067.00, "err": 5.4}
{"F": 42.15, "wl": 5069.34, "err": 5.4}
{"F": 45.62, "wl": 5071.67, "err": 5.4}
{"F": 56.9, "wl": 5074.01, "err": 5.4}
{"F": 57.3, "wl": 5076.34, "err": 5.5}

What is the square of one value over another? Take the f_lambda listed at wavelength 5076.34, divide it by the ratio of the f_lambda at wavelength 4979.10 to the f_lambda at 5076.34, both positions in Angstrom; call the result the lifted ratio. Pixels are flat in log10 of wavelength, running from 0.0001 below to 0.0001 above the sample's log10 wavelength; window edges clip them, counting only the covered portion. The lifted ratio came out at 78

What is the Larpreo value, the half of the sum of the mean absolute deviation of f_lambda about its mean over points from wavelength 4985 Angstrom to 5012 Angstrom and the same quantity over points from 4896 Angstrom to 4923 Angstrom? 4.29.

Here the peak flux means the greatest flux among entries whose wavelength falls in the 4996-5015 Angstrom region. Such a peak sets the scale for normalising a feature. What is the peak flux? 62.86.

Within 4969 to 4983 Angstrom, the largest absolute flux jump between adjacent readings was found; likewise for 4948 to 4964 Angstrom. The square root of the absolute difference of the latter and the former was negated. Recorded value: -1.9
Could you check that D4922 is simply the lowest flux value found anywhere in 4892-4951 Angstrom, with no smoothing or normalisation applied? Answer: 31.96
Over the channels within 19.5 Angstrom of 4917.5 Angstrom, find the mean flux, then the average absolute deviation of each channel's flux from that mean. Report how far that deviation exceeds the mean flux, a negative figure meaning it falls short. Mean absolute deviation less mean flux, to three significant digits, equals -38.9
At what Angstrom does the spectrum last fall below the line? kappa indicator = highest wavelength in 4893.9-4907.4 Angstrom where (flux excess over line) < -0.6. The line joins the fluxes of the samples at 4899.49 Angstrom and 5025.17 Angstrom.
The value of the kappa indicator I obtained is 4901.75 Angstrom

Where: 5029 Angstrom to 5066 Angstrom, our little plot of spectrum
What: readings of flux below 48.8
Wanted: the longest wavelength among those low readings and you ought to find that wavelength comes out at 5064.67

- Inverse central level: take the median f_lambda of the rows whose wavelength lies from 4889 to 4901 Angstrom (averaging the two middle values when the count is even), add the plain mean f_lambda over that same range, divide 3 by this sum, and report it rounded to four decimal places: 0.0315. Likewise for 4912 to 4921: 0.0367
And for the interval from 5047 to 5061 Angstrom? 0.0320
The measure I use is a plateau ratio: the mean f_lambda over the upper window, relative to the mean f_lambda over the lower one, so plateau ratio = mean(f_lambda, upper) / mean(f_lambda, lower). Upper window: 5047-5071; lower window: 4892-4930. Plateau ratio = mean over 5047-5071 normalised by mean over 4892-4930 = 1.06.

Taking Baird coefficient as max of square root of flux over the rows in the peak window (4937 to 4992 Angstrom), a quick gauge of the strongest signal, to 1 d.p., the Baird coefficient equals 8.2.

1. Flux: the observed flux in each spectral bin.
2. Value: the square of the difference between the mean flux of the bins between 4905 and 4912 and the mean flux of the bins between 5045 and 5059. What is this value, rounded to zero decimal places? 1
